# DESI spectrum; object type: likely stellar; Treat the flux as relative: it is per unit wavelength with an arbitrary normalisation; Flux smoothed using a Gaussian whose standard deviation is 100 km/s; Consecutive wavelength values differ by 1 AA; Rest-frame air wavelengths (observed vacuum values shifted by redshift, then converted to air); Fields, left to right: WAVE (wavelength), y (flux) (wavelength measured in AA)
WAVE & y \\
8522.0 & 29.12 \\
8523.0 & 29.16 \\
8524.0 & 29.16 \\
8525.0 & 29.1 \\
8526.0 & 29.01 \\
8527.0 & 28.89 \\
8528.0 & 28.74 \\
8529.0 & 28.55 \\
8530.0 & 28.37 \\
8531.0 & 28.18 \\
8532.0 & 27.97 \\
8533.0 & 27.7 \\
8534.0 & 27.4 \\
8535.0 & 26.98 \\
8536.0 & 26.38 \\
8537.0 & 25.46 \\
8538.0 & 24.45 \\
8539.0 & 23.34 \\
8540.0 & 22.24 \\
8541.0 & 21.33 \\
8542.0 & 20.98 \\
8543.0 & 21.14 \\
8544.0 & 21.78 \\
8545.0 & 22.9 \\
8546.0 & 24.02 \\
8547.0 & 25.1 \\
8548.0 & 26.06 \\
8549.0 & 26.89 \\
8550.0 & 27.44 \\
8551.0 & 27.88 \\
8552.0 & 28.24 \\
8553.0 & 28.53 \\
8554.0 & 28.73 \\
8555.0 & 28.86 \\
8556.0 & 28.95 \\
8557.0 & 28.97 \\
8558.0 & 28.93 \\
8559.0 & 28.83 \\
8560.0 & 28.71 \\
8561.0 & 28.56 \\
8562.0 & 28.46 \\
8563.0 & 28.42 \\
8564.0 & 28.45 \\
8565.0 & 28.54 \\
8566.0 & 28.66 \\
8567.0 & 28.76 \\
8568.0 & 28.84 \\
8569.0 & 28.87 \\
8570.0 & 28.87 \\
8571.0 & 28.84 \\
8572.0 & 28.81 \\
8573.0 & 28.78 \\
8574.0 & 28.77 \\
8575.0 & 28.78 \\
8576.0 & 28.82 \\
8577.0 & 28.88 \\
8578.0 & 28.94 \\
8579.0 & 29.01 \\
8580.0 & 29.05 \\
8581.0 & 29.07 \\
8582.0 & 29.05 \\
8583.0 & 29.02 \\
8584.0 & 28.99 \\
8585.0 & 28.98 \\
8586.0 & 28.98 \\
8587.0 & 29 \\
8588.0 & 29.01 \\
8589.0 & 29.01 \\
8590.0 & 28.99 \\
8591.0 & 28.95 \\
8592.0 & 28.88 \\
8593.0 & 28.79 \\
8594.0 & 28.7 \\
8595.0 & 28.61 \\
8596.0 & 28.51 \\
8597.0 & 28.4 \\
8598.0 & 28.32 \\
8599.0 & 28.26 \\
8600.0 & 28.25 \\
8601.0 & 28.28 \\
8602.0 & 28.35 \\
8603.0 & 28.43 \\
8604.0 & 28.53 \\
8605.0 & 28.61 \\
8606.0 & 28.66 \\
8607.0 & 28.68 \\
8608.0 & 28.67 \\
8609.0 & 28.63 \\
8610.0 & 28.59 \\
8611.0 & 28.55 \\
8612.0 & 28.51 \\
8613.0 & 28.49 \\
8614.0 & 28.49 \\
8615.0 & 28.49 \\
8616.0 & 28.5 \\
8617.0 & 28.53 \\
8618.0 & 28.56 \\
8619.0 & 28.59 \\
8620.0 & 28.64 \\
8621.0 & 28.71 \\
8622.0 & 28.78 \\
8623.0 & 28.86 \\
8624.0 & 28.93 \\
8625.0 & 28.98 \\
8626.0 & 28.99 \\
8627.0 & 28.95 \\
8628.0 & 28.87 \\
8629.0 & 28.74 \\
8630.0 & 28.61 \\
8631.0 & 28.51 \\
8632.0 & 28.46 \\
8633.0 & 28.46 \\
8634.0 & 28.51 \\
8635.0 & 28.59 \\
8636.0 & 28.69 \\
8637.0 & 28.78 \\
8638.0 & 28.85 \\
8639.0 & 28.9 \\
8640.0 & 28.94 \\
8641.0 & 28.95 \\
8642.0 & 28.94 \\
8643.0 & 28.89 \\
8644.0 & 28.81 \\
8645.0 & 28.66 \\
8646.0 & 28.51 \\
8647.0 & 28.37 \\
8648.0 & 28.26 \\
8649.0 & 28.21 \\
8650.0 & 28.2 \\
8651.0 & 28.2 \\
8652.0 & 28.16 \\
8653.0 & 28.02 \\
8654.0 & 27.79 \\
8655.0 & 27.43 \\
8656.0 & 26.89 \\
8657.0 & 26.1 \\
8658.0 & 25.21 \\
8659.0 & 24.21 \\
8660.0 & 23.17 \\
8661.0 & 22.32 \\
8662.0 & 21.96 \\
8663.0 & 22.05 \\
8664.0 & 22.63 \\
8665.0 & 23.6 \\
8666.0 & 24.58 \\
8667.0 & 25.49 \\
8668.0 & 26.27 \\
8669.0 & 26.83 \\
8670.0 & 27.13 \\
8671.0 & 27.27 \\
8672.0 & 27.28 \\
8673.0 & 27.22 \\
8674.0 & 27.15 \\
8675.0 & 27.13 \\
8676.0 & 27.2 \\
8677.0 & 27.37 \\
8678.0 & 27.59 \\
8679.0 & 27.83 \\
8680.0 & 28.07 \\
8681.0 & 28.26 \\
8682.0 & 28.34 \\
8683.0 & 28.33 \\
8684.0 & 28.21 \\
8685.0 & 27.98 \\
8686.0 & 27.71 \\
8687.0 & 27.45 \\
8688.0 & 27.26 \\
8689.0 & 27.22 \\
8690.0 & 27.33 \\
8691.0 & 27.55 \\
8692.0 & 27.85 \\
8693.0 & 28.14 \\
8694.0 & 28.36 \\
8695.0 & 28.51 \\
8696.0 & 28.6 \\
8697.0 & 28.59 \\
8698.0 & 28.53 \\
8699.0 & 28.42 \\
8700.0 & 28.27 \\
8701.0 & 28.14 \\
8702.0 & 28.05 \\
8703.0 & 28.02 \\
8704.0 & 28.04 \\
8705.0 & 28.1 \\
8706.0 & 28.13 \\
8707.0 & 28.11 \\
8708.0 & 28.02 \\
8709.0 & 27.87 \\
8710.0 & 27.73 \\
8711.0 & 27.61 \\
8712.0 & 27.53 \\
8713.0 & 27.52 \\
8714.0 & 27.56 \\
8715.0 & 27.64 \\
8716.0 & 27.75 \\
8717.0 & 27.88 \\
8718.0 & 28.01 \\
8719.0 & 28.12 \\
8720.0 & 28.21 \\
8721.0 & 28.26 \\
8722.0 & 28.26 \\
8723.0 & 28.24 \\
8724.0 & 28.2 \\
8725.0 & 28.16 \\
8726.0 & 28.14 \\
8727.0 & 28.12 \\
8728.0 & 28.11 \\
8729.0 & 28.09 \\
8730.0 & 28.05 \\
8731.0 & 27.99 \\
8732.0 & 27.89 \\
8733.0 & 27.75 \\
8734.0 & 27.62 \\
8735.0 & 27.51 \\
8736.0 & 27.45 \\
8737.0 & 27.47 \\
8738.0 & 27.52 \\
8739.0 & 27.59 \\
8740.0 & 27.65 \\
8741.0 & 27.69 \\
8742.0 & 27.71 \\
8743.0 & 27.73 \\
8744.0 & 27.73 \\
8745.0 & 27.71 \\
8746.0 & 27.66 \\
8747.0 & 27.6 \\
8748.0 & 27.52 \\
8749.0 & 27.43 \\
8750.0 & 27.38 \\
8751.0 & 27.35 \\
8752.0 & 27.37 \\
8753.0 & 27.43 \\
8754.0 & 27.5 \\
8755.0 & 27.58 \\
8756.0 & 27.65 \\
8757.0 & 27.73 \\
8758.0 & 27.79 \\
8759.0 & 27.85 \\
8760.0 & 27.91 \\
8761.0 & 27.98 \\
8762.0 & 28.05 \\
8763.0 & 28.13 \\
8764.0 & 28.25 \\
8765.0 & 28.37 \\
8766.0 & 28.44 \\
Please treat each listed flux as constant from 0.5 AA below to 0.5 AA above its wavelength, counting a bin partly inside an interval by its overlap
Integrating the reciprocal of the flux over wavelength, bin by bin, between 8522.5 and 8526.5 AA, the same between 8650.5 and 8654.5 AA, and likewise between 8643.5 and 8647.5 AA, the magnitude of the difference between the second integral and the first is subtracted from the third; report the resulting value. 0.135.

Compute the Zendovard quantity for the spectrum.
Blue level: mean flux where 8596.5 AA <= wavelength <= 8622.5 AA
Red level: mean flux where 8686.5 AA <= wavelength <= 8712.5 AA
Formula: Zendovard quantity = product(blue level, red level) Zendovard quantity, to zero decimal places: 798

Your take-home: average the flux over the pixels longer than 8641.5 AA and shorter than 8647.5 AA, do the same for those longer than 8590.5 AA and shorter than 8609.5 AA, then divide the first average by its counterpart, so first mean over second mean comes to 1.01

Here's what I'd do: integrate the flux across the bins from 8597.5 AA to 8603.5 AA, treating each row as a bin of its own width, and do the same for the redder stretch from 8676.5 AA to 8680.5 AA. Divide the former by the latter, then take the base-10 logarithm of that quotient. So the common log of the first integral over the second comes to 0.19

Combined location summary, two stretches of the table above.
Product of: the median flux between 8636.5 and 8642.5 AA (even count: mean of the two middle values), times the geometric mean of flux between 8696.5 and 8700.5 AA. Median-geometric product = 823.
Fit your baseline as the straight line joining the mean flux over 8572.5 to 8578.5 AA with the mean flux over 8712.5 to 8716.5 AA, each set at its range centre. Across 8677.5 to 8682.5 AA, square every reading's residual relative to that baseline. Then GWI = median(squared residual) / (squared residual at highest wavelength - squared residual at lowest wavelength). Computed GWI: 1.6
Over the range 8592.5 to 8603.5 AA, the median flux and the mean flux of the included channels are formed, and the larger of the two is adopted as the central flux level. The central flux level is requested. 28.4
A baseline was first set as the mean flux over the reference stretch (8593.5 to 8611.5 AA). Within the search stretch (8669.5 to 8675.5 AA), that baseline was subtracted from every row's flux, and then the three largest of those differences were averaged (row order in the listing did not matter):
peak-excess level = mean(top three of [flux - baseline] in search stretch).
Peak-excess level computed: -1.2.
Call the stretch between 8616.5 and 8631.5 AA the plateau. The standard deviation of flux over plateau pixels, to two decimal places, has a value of 0.17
